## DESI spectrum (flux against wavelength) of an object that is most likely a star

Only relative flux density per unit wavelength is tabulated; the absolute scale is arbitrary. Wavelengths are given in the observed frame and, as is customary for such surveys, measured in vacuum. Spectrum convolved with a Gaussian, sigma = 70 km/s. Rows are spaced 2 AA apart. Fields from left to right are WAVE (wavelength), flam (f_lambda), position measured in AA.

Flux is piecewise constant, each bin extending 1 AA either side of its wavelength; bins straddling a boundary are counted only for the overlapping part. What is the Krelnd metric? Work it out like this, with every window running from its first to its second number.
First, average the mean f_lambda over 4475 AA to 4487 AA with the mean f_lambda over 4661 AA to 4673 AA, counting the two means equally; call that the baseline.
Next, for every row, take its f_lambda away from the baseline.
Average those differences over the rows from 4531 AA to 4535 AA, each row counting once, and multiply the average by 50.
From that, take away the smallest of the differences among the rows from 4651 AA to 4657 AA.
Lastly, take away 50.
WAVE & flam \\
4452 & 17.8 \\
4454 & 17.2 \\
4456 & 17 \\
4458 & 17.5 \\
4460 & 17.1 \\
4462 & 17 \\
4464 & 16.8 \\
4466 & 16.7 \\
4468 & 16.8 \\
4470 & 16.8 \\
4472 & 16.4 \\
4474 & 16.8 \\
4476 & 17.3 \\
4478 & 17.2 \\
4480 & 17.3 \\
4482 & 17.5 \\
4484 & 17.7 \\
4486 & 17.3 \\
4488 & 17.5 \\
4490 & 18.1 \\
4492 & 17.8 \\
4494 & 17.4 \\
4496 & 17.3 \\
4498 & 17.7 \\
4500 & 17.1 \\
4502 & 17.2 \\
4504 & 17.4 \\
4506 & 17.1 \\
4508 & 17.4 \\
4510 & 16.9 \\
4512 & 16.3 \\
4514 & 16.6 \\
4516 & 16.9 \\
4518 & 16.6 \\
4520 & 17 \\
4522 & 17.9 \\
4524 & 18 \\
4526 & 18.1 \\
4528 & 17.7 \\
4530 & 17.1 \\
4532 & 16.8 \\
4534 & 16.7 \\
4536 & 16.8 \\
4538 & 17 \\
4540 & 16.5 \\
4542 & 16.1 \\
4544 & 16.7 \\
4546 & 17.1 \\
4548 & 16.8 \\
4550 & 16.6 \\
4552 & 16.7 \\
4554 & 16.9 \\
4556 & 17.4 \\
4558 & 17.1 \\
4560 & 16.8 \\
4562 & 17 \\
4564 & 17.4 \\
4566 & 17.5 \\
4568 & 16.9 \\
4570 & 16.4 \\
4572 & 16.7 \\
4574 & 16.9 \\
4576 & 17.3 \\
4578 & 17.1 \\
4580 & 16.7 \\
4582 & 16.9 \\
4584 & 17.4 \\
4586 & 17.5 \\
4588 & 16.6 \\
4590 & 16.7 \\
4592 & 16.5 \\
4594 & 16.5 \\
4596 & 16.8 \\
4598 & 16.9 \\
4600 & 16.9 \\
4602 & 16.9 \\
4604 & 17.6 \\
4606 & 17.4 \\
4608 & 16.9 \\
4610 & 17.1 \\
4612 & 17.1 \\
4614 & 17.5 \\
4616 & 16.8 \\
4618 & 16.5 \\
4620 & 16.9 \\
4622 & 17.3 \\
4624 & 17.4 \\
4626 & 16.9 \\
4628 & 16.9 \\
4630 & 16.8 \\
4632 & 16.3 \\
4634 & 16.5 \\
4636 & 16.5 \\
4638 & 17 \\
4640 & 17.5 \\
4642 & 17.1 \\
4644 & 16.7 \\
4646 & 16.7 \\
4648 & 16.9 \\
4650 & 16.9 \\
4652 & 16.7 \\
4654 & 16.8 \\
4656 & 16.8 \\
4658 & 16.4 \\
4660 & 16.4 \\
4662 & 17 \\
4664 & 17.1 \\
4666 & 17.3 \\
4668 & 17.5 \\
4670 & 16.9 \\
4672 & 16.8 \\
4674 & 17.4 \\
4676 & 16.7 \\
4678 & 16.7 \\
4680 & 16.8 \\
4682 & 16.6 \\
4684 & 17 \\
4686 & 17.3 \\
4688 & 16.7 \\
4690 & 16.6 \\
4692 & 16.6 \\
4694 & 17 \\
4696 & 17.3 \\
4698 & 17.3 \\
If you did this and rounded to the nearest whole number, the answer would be -26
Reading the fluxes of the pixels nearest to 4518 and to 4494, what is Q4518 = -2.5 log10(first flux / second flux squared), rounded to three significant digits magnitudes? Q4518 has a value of 3.15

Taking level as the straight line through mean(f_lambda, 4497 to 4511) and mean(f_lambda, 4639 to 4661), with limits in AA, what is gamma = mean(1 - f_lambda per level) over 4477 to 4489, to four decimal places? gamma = -0.0055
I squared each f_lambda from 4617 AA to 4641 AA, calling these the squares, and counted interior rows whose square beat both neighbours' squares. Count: 1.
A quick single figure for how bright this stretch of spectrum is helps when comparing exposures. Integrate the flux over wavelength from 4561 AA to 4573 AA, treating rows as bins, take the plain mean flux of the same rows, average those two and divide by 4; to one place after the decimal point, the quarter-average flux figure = 27.6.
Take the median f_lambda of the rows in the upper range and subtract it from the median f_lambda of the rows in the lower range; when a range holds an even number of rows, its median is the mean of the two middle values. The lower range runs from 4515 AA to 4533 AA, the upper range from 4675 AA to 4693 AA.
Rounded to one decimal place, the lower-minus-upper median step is 0.4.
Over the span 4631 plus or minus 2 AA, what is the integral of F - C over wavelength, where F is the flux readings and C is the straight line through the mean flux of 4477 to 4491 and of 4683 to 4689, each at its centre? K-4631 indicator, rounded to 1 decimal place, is -2.4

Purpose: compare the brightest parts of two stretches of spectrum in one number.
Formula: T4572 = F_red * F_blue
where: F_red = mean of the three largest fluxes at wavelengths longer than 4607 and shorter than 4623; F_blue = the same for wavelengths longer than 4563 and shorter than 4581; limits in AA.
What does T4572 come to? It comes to 301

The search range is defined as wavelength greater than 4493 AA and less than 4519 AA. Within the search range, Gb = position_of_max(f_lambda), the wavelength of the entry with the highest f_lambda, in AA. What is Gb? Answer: 4498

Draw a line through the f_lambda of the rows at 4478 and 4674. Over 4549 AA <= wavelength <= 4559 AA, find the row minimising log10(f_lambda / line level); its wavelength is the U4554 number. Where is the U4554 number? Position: 4550 AA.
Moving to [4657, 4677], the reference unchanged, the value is 4660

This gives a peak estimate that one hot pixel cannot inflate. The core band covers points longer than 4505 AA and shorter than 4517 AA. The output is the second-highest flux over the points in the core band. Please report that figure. 17.1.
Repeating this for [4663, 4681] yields 17.4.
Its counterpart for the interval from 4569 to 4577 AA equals 16.9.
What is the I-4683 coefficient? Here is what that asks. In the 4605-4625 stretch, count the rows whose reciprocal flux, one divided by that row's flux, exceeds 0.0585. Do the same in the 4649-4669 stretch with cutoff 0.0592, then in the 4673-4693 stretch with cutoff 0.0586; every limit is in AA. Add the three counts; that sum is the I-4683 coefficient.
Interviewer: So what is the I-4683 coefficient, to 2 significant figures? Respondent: 17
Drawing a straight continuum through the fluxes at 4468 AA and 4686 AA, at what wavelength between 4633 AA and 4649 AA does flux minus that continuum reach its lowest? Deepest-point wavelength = 4636 AA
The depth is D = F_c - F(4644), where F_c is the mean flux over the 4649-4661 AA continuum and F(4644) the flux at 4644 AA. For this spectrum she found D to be -0.03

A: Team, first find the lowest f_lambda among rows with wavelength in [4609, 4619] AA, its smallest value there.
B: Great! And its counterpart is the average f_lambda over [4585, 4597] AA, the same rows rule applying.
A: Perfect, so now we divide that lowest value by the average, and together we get 0.98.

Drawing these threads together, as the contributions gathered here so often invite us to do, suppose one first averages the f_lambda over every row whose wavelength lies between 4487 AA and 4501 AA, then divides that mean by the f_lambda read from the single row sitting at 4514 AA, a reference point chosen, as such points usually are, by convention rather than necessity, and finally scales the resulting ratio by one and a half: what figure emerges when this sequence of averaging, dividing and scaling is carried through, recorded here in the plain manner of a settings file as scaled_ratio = 1.59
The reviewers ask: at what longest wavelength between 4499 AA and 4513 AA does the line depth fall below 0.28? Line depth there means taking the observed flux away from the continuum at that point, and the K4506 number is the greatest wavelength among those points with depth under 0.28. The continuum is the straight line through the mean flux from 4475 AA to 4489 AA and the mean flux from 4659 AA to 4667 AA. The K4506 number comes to 4508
